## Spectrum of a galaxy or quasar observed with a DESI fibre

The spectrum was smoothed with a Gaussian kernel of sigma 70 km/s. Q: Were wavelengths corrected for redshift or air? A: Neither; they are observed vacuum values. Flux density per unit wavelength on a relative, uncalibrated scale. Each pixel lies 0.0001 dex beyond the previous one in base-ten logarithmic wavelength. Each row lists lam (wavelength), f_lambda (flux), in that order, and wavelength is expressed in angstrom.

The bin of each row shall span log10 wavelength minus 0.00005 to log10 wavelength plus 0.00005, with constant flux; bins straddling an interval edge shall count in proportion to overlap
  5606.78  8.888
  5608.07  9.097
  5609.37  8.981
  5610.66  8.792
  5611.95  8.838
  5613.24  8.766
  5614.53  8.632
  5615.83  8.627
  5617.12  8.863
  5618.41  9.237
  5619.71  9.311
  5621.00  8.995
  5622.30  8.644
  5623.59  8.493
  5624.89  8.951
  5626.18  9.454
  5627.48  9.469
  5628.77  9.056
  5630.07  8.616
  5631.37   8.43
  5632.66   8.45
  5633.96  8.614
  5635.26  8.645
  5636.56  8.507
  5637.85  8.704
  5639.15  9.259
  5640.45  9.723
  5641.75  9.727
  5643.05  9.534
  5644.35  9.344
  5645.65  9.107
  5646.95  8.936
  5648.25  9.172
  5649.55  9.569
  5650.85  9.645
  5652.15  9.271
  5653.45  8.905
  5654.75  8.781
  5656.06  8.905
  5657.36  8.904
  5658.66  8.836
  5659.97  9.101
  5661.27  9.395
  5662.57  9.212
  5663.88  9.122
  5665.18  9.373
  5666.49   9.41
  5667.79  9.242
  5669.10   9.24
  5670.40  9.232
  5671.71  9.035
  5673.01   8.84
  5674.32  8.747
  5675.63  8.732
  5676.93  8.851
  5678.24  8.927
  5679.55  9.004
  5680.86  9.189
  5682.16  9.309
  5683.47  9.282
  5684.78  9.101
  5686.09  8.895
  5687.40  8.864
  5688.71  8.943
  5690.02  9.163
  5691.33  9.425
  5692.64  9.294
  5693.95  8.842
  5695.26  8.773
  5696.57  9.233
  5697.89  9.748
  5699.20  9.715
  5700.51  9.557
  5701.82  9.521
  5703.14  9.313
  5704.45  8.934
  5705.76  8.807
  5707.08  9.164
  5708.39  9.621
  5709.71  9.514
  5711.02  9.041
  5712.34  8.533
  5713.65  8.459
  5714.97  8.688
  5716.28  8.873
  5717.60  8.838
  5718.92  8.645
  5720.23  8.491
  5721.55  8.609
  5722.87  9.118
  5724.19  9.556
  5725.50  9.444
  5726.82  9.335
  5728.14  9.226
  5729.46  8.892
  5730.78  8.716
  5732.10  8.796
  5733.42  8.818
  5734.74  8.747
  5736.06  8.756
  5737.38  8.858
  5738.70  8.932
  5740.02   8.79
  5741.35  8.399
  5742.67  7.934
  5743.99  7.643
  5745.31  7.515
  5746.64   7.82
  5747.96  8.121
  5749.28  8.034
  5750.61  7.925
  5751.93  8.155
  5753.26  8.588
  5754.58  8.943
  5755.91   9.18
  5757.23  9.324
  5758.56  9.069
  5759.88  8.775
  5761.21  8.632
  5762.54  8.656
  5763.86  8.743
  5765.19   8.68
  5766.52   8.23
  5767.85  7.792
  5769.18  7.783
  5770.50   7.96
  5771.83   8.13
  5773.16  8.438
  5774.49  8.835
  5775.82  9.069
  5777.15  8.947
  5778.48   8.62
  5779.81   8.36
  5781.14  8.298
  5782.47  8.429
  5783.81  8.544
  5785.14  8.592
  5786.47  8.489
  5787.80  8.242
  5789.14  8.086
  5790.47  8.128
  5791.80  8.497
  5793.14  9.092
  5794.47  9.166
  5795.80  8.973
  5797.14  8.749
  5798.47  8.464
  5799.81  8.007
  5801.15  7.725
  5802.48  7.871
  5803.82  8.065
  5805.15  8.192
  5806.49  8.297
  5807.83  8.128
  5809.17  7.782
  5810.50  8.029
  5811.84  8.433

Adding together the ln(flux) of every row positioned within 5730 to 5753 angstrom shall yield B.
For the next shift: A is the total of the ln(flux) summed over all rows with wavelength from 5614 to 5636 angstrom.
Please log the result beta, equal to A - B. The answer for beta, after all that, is 1.0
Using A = 37.1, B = 36.1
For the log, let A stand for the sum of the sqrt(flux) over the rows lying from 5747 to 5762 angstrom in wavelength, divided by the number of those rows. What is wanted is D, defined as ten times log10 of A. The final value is 4.67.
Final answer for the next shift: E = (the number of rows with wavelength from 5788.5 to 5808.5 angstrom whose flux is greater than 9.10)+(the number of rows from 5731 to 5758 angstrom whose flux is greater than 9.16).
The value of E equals 3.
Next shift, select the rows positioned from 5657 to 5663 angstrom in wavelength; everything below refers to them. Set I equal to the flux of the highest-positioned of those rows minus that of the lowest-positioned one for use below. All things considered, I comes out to 0.3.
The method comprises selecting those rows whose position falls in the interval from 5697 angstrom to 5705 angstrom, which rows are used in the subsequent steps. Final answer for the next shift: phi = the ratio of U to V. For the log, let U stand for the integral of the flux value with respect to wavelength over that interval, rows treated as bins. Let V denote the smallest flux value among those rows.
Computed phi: 8.47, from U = 76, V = 8.934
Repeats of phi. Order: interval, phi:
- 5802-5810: 8.29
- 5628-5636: 8.20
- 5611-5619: 8.19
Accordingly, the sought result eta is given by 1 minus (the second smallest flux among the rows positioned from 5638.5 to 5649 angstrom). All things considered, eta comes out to -8.1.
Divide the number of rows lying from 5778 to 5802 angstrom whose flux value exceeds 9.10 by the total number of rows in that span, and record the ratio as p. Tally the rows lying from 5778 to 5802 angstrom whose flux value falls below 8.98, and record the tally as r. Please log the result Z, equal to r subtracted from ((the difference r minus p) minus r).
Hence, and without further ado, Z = -16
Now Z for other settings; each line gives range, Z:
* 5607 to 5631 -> -10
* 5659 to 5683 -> -6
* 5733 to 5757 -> -17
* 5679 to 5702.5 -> -6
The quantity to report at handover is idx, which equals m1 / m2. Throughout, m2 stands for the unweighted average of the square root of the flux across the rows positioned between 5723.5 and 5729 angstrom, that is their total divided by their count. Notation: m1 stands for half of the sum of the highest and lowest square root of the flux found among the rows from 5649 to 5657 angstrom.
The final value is 0.99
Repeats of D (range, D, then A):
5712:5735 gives 4.74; 2.98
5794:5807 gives 4.61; 2.89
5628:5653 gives 4.79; 3.01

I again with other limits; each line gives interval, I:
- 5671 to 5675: -0.3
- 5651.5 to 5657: -0.4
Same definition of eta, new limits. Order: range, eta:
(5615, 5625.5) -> -7.6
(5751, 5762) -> -7.6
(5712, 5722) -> -7.5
